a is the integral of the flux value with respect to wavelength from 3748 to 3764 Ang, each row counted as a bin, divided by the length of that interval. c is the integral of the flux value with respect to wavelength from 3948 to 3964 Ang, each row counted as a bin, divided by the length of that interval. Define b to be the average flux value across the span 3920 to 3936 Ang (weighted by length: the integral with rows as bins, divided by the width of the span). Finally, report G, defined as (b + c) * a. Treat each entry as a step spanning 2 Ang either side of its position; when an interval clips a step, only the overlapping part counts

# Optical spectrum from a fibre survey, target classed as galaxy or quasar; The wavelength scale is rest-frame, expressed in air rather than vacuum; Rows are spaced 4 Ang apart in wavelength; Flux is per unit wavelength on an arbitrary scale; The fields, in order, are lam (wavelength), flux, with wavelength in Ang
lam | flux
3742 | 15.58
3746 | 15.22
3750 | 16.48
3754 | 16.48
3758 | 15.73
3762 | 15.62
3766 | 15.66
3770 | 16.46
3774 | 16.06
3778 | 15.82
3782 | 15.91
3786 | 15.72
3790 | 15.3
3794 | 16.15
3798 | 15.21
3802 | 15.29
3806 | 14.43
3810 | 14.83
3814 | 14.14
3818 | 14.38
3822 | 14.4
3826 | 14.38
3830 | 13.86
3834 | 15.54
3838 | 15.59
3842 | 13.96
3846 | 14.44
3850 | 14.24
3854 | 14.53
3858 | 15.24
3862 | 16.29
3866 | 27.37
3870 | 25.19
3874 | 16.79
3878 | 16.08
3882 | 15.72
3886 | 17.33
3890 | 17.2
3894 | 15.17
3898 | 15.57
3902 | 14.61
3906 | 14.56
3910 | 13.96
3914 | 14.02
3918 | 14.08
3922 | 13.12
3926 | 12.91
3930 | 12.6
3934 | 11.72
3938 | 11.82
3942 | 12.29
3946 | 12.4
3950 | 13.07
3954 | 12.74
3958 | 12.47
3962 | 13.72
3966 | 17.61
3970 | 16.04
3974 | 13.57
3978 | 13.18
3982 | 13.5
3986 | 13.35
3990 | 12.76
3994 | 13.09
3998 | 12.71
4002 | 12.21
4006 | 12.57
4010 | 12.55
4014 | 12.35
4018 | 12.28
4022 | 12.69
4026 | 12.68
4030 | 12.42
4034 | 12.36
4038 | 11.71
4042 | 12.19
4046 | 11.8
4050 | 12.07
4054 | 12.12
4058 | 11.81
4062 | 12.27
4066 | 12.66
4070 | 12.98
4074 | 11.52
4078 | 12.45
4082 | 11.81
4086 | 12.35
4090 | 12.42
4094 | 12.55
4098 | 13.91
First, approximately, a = 16.1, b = 12.6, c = 13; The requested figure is 411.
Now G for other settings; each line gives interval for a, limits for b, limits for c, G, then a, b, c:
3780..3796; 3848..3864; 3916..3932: 446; 15.8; 15.1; 13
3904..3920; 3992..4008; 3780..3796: 402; 14.2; 12.6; 16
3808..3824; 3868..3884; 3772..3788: 496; 14.4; 18.4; 16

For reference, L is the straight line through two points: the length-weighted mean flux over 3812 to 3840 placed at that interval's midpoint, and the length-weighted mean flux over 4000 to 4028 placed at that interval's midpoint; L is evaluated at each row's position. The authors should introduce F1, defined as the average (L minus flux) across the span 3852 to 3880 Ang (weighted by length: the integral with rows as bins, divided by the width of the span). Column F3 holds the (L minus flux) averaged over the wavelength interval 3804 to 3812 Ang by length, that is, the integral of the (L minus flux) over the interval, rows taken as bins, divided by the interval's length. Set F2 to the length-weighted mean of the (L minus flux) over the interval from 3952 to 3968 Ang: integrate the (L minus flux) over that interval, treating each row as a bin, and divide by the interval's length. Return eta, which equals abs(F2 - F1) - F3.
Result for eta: 3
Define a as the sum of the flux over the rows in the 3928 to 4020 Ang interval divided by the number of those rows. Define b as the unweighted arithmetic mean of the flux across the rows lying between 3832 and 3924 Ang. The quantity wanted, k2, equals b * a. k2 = 211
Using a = 13.1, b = 16.1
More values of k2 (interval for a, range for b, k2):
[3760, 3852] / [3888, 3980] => 209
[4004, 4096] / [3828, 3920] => 198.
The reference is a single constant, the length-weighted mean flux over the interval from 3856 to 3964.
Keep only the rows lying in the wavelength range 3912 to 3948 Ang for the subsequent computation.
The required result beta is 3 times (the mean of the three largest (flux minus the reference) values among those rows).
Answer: -4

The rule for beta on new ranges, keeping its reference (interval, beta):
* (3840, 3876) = 24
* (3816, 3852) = 0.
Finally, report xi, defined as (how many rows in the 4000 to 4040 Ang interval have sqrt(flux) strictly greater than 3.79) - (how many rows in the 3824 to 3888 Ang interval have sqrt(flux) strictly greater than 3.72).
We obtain -16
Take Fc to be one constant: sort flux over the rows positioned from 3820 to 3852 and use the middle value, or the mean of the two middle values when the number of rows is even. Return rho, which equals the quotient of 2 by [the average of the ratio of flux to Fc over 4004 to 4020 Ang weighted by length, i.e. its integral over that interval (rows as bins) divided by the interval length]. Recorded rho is 2.31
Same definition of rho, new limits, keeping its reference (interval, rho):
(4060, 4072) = 2.28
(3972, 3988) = 2.15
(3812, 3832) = 2.02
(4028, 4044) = 2.36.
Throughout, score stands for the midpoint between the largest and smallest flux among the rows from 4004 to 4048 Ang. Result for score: 12.2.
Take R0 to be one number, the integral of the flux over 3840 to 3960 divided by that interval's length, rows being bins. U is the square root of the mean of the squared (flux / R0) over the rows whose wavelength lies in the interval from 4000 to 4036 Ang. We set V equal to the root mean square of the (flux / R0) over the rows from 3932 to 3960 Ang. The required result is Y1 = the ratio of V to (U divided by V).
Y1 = 0.8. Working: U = 0.83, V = 0.82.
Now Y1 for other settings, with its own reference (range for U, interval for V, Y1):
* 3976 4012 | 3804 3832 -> 1.1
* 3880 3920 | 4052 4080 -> 0.7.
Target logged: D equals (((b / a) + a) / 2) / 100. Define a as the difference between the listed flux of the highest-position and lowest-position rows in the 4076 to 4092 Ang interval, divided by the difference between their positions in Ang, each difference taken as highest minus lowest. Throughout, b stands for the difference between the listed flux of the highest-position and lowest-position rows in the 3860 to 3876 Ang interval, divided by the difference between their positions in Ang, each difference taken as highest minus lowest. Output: -0.083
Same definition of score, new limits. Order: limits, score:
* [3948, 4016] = 14.9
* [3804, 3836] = 14.7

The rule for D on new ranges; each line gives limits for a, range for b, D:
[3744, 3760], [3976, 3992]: -0.004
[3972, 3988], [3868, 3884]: 0.215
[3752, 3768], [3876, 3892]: -0.007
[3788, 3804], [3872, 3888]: -0.270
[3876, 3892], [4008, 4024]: 0.001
